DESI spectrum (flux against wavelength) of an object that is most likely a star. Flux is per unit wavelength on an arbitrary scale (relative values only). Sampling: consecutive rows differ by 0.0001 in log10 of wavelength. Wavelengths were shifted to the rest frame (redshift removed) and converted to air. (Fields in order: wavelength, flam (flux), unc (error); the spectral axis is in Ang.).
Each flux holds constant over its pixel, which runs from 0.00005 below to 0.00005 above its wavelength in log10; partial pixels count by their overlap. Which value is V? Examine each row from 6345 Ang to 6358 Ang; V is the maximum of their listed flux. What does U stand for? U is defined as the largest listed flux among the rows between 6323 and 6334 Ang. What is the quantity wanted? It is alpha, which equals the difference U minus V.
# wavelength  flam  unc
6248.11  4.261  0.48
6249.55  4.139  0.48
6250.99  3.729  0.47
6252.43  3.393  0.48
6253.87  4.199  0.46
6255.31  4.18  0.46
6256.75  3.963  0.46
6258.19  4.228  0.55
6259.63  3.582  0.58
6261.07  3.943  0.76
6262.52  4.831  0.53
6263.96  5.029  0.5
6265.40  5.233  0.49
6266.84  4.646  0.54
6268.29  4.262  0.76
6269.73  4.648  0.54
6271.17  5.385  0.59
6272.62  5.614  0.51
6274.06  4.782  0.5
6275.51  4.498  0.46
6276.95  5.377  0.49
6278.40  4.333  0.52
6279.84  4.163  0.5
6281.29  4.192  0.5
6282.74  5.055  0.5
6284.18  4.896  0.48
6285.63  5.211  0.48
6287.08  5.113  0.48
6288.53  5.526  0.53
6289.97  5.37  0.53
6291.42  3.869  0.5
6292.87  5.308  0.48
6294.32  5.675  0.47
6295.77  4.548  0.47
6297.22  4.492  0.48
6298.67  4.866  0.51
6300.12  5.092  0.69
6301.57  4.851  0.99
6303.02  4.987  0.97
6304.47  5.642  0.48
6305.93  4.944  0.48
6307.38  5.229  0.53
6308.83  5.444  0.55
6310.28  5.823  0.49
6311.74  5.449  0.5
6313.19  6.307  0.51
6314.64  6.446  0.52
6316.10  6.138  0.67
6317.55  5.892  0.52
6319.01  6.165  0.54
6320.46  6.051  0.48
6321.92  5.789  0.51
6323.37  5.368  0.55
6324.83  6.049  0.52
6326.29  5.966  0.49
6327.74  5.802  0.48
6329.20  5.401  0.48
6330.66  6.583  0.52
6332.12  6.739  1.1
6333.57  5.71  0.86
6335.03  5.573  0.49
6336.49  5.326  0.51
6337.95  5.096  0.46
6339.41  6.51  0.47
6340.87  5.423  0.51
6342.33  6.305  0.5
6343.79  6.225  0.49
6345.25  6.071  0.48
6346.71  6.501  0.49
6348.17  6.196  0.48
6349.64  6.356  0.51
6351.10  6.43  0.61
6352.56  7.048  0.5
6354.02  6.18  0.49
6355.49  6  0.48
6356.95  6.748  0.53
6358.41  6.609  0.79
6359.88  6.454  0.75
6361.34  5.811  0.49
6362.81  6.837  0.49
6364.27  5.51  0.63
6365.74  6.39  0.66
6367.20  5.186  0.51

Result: -0.3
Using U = 6.739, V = 7.048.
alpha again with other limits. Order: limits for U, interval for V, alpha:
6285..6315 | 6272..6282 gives 0.8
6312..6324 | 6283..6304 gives 0.8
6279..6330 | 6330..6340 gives -0.3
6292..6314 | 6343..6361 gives -0.7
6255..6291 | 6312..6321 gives -0.8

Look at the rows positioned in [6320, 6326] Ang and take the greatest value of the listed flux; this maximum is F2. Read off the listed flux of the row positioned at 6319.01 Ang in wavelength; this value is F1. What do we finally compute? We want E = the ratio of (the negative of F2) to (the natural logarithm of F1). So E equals -3.3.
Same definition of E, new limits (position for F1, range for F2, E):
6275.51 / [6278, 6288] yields -3.5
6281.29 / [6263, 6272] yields -3.8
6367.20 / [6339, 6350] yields -4.0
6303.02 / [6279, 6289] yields -3.4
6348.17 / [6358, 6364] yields -3.7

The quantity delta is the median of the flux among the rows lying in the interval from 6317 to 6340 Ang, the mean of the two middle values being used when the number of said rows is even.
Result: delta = 5.85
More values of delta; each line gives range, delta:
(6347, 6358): 6.36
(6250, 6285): 4.42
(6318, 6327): 6.01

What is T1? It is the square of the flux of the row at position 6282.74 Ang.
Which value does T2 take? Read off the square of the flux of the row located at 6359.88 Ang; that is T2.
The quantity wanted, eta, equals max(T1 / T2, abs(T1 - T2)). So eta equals 16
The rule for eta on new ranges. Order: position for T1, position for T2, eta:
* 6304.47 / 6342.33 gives 8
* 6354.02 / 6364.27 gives 8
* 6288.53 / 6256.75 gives 15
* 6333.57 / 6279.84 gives 15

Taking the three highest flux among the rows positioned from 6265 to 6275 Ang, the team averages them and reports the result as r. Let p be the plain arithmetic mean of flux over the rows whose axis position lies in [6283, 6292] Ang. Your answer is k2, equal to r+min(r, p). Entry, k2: 10.4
